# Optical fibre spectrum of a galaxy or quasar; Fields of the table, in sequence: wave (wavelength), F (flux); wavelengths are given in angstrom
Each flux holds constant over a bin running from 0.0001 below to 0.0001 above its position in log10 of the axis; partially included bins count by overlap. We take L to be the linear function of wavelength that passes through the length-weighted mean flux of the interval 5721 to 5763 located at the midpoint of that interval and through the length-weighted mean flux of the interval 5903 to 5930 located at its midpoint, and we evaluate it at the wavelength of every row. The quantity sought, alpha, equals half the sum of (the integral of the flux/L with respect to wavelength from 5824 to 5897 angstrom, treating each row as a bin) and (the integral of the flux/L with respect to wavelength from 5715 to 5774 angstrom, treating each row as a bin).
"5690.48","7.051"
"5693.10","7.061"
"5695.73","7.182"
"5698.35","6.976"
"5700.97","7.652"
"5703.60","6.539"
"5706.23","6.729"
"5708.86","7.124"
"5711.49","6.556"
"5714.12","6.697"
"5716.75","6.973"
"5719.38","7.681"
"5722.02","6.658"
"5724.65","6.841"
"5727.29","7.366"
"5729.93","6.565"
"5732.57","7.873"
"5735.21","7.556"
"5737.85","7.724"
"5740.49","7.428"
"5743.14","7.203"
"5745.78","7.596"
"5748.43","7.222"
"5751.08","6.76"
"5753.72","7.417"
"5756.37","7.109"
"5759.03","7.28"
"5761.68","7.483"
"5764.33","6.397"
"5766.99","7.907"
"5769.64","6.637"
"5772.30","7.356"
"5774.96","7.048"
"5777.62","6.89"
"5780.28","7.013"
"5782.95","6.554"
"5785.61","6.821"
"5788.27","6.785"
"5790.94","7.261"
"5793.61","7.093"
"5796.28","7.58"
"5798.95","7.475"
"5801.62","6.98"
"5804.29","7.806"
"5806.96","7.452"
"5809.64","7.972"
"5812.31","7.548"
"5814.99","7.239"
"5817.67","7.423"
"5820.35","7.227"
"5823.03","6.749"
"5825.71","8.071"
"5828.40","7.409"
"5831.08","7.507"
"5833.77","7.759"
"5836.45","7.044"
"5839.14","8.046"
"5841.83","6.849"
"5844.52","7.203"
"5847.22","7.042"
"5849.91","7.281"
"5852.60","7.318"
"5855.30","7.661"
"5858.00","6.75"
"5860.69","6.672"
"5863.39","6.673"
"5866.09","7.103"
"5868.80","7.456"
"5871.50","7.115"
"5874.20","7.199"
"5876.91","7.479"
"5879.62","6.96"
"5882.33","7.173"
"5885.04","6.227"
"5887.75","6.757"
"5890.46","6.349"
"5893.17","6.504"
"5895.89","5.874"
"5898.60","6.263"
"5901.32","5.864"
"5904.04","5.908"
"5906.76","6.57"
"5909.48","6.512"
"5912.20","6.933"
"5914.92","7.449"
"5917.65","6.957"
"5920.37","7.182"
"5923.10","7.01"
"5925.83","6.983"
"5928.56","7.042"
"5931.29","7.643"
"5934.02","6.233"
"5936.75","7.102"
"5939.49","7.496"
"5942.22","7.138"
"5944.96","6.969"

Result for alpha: 66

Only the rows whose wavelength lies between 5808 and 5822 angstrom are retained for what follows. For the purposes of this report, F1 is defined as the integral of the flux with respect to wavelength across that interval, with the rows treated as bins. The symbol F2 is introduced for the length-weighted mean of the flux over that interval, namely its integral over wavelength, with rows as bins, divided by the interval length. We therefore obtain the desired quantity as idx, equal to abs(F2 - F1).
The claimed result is 97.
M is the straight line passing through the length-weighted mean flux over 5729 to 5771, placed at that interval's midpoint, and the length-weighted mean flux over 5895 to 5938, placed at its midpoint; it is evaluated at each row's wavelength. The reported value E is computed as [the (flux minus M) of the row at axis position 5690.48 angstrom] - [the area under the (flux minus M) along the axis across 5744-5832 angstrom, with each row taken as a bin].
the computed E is -9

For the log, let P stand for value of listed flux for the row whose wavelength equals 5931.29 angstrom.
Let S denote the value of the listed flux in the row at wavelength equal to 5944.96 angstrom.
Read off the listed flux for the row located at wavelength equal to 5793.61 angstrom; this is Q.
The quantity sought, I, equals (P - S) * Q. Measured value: 5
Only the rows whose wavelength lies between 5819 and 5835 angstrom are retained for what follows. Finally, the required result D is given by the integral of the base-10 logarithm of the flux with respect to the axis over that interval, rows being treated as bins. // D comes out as 13.9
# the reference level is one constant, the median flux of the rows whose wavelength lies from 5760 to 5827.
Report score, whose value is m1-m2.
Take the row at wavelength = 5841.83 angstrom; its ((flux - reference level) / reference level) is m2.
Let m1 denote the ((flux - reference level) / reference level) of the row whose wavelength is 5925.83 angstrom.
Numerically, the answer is 0.02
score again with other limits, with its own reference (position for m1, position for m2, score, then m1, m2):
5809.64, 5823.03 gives 0.17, 0.101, -0.07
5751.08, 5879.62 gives -0.03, -0.066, -0.04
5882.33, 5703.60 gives 0.09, -0.009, -0.10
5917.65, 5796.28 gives -0.09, -0.039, 0.05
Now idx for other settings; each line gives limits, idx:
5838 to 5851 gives 87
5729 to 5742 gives 89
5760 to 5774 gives 93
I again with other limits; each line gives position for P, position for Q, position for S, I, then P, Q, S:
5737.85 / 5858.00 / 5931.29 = 1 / 7.724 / 6.75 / 7.643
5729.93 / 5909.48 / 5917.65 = -3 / 6.565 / 6.512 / 6.957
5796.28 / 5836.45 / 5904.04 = 12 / 7.58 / 7.044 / 5.908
